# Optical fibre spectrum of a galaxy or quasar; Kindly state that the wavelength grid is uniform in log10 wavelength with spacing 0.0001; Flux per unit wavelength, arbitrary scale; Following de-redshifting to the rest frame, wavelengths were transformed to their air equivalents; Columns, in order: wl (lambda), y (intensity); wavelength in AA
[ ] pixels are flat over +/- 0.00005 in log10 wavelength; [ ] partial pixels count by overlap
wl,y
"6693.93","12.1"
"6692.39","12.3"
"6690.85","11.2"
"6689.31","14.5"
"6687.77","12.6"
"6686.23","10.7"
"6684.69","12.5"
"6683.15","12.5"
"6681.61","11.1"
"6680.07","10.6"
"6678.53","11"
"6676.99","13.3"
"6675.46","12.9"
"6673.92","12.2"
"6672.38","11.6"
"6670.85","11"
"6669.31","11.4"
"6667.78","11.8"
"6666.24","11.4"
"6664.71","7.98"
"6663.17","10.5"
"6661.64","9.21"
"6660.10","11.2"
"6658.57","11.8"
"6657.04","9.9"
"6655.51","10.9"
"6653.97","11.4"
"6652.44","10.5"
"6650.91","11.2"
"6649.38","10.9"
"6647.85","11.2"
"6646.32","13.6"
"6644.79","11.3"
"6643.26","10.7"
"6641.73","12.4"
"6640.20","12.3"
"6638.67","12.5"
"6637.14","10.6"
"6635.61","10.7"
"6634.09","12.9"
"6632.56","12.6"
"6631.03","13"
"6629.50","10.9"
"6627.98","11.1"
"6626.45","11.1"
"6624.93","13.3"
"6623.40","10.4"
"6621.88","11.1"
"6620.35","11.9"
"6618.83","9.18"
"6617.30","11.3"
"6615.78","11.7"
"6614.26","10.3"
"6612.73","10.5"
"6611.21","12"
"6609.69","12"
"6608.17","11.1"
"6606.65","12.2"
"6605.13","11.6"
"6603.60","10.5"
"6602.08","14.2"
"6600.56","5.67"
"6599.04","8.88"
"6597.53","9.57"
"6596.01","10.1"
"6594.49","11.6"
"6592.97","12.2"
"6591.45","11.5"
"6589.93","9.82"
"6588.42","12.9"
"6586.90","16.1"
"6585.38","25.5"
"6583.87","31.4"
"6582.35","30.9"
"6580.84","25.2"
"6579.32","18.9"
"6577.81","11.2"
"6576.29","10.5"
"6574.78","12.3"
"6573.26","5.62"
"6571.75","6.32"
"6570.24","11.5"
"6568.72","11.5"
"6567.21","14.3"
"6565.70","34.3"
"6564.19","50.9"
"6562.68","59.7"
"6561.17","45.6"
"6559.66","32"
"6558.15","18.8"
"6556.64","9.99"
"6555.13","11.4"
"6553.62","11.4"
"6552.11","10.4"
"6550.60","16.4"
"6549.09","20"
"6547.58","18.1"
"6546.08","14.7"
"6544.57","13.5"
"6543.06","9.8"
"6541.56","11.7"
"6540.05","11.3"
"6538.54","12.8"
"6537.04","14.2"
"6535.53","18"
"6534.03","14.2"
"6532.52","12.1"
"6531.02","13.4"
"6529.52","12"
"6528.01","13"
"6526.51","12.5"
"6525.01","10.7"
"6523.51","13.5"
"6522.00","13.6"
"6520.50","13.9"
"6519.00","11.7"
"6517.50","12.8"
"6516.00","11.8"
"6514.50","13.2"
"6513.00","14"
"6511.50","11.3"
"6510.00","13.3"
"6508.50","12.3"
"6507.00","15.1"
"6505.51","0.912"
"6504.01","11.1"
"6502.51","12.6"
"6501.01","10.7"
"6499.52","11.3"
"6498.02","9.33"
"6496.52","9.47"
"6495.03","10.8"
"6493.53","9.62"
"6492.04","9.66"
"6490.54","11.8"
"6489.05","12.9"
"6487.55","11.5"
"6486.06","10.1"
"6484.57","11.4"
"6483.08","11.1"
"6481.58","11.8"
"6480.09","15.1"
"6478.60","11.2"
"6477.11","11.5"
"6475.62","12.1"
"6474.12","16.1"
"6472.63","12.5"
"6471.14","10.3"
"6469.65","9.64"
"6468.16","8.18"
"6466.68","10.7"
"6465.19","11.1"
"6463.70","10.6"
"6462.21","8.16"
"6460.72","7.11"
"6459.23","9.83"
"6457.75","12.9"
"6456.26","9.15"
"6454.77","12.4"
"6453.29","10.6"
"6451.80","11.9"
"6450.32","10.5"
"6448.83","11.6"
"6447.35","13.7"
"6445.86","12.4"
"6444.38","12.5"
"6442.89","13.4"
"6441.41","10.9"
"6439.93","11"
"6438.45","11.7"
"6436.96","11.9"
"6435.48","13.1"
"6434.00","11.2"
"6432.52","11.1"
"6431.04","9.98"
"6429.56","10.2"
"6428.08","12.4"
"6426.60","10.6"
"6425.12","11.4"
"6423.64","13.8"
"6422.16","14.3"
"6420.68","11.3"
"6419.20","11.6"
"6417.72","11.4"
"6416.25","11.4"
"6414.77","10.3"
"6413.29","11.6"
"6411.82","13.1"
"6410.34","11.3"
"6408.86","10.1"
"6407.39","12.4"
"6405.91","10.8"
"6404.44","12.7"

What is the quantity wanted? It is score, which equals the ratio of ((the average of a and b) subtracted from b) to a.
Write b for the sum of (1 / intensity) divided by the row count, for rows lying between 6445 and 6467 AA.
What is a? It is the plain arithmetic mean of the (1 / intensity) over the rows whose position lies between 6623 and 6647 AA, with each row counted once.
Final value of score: 0.057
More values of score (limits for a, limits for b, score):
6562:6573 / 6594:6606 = 0.277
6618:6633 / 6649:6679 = 0.016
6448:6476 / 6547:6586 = -0.148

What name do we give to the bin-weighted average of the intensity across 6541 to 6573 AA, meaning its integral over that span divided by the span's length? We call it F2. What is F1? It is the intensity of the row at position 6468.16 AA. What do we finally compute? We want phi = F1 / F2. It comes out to 0.40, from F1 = 8.18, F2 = 20.4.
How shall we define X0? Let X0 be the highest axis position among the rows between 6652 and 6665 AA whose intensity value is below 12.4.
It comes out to 6664.71 AA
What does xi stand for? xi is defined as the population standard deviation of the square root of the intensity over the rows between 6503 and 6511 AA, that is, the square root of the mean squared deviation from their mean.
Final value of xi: 1.07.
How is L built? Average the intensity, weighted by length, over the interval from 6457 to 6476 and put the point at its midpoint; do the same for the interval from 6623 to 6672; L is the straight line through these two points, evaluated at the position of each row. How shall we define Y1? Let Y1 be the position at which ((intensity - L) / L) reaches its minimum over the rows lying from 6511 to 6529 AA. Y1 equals 6525.01 AA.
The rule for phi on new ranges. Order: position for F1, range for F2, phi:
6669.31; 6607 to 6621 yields 1.02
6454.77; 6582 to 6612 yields 0.90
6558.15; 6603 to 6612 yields 1.62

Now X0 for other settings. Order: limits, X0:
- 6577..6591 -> 6589.93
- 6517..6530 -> 6529.52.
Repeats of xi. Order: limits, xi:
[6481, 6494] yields 0.16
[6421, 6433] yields 0.22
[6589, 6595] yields 0.13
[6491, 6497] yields 0.08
